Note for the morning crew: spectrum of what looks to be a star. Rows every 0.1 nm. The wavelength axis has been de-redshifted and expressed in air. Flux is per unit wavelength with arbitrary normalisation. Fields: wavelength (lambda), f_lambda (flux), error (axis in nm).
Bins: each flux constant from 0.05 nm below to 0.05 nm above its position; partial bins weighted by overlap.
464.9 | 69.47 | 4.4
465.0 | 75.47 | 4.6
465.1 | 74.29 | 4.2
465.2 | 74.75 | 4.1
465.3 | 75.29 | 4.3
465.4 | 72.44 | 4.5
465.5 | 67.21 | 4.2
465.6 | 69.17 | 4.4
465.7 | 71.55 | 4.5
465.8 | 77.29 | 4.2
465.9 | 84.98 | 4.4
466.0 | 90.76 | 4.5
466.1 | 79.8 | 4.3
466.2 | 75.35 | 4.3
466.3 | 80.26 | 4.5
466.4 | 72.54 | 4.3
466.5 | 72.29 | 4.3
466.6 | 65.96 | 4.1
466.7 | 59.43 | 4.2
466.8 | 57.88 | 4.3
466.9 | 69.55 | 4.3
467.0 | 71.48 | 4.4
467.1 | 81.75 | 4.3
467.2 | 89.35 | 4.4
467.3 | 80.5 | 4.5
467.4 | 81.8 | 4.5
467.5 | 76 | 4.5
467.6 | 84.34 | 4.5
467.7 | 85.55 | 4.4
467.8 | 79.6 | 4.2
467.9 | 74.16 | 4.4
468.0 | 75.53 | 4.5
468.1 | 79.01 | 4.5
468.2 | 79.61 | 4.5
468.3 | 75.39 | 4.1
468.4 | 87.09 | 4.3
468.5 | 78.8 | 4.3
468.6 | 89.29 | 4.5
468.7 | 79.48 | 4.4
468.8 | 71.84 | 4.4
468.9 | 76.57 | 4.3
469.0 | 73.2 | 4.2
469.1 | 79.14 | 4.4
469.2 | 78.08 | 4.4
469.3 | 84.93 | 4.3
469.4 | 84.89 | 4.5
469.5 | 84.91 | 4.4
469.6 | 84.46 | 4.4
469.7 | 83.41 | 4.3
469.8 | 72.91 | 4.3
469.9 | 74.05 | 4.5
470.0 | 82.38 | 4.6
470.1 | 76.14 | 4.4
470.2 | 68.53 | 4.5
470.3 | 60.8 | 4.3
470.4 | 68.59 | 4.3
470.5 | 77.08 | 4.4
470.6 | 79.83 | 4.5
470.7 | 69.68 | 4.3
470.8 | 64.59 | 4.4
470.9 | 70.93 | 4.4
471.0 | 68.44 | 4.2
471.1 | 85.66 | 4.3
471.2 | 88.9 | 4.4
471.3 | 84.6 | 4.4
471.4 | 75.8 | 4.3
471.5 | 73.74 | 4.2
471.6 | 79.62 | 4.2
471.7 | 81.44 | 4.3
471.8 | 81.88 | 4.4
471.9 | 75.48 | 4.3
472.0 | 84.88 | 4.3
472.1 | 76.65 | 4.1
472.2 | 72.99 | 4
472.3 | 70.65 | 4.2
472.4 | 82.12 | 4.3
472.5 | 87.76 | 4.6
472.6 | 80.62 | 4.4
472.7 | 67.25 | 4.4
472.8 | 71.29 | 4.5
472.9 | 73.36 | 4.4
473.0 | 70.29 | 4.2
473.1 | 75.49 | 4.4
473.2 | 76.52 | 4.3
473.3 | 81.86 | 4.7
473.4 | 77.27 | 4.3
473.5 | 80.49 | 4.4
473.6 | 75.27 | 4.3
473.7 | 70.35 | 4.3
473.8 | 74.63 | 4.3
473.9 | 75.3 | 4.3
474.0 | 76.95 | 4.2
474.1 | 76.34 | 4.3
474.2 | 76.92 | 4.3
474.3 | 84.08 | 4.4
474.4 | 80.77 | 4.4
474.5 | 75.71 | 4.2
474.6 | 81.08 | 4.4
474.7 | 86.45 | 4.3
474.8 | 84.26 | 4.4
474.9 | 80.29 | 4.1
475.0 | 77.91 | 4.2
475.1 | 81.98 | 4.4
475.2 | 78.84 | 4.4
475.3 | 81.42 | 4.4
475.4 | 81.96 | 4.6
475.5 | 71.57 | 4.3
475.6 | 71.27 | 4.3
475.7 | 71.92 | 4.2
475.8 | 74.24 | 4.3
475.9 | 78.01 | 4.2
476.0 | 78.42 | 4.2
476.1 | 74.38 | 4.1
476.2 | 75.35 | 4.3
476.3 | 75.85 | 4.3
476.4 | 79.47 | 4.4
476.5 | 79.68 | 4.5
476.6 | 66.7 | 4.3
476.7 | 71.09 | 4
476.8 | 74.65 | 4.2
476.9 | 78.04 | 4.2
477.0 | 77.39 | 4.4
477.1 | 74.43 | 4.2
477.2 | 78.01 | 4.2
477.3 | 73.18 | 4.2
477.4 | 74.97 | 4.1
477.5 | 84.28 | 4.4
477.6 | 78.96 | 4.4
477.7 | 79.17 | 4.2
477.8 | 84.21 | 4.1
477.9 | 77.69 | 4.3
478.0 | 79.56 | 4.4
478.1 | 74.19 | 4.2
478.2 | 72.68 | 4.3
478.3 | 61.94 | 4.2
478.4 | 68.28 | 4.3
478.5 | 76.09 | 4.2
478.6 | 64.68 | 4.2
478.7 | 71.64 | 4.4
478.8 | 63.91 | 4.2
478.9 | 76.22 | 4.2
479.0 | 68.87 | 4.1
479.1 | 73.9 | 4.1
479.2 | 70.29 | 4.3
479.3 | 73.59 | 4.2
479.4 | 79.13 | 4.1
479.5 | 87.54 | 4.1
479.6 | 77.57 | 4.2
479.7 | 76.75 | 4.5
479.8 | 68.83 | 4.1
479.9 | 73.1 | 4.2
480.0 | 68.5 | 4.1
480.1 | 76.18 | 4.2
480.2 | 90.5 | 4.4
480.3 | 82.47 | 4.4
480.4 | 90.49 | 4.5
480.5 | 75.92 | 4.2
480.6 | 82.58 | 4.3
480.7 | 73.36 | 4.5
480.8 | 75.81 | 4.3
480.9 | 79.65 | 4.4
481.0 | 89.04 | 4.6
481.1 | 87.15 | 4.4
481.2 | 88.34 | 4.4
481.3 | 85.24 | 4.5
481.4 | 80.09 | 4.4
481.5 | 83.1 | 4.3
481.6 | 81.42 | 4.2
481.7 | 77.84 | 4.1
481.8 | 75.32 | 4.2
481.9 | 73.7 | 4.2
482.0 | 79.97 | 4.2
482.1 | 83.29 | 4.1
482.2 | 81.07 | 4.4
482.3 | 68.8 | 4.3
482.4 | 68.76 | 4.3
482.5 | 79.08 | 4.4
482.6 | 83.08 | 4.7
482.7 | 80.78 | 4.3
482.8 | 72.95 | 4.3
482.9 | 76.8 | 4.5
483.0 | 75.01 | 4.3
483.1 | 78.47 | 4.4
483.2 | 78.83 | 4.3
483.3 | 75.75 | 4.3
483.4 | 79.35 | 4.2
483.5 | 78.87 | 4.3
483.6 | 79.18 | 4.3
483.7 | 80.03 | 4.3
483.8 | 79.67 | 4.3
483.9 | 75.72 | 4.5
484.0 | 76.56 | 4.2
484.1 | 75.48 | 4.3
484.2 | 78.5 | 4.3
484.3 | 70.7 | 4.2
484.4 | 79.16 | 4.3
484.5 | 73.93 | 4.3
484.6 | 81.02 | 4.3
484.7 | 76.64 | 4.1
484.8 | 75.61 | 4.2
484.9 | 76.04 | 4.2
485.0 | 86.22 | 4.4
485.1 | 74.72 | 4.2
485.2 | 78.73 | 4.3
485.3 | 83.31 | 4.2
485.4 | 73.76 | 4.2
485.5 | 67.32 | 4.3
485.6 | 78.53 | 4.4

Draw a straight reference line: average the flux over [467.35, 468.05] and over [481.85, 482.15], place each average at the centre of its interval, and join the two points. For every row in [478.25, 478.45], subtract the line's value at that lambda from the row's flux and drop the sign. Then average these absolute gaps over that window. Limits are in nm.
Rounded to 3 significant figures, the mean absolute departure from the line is 14.0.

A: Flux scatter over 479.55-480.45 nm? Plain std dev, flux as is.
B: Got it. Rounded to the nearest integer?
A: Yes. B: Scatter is 8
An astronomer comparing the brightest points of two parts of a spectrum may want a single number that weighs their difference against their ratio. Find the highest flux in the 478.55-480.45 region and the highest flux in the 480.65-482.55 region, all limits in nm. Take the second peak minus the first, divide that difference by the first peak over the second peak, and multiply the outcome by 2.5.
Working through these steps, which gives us -4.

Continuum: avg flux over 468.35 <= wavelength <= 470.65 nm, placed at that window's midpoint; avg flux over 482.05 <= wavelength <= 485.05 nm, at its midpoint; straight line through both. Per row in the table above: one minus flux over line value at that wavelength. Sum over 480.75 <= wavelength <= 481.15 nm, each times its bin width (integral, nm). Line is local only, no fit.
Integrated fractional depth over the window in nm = -0.027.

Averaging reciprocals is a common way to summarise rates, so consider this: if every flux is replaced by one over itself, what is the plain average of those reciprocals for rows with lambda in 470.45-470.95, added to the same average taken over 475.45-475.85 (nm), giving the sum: 0.0277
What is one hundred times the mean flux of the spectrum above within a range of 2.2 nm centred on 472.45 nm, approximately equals 7716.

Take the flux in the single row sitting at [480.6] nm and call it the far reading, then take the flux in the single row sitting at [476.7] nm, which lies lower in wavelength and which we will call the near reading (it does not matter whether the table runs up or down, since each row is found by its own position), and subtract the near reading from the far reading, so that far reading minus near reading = 11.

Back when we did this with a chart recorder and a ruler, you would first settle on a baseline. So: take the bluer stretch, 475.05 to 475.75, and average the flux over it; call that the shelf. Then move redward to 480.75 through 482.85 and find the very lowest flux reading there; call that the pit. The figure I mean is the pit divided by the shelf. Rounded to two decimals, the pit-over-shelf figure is 0.89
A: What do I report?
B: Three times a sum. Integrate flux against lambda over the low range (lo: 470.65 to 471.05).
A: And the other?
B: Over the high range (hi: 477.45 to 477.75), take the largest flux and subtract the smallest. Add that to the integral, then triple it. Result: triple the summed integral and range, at 98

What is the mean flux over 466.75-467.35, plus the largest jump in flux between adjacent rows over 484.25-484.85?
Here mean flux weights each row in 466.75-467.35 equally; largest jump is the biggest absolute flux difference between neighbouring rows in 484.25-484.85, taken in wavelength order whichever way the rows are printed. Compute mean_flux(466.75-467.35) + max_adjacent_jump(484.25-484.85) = 84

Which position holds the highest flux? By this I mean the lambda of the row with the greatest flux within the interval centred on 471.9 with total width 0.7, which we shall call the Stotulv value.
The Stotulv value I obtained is 472.0 nm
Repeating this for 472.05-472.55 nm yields 472.5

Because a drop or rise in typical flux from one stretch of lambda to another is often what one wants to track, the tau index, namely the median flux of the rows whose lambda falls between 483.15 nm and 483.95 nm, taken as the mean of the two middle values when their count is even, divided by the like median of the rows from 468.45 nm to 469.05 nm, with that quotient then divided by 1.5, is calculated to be 0.678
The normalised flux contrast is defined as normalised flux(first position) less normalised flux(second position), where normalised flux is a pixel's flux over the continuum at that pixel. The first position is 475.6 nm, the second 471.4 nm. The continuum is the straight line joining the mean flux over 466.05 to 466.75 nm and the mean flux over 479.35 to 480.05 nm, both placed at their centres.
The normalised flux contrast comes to -0.077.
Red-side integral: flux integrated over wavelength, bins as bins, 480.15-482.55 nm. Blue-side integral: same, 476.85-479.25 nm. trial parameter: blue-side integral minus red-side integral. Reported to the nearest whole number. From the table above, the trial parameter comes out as -15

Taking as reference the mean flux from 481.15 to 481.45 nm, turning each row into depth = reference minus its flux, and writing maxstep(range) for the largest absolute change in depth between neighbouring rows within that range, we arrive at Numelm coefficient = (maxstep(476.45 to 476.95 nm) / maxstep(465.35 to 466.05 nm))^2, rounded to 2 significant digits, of 2.8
